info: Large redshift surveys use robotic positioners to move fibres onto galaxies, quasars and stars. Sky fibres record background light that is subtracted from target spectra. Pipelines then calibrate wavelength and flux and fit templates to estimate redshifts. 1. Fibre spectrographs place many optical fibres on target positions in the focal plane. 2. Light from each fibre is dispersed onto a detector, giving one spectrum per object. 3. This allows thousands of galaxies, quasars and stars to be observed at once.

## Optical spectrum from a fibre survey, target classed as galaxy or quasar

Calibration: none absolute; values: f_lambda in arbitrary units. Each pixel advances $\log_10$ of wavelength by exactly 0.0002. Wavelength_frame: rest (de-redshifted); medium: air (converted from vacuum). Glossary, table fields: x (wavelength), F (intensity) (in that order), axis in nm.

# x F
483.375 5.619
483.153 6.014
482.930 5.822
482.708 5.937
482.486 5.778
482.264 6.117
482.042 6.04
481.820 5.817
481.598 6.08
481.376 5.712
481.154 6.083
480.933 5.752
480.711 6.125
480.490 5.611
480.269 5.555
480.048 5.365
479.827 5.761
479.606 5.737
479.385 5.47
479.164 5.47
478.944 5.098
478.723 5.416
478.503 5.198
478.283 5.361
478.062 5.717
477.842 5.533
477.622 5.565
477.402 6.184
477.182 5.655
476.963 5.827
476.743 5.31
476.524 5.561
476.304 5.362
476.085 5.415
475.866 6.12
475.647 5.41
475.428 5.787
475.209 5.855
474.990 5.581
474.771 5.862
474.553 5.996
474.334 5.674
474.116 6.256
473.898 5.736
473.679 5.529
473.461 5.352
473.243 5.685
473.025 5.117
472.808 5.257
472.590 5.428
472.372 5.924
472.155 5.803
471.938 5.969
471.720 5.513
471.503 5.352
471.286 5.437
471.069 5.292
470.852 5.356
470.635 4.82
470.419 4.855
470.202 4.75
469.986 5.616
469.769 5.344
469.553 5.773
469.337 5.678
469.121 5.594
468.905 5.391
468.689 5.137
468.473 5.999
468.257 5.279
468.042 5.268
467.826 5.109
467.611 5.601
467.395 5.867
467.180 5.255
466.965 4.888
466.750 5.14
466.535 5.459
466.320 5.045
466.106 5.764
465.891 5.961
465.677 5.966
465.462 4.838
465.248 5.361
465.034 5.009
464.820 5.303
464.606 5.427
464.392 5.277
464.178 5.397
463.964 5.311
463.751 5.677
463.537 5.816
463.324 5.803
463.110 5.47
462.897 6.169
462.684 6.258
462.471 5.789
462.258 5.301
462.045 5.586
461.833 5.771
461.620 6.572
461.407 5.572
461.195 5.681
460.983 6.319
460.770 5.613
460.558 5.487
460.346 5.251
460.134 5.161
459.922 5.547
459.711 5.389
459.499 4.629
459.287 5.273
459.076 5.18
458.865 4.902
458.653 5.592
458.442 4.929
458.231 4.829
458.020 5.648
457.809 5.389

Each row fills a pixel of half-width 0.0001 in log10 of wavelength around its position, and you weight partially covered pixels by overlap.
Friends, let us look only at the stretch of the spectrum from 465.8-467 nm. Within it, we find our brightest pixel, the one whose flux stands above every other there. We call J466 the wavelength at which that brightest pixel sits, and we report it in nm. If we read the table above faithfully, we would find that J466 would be 465.891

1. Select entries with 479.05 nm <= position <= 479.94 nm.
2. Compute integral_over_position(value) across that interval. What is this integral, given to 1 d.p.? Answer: 5.0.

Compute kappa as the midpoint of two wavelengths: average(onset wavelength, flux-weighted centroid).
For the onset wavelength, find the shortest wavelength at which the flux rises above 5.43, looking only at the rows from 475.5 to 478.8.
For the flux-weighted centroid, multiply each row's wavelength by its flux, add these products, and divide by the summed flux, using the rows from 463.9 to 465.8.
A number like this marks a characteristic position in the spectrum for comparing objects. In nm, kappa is 470.34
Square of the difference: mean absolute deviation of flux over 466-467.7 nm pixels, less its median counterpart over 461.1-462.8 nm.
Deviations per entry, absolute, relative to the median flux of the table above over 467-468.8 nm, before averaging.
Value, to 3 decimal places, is 0.025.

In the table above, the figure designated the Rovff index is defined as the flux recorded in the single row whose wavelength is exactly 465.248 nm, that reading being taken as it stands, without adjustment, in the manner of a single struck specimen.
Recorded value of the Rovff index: 5.361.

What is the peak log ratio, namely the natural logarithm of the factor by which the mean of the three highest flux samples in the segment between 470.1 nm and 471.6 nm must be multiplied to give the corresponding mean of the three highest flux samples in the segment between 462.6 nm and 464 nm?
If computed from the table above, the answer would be 0.122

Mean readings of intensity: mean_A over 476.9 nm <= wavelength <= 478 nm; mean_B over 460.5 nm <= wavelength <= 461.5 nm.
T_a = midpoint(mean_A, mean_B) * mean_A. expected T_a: 33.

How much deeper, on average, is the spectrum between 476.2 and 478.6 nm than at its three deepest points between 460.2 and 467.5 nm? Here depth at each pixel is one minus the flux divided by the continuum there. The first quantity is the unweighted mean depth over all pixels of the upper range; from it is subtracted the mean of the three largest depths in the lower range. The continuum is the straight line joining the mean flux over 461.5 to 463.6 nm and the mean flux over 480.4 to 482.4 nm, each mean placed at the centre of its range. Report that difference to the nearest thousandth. -0.105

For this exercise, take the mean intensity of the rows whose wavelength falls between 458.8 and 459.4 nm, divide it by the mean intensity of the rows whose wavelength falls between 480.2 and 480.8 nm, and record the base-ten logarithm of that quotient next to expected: -0.05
